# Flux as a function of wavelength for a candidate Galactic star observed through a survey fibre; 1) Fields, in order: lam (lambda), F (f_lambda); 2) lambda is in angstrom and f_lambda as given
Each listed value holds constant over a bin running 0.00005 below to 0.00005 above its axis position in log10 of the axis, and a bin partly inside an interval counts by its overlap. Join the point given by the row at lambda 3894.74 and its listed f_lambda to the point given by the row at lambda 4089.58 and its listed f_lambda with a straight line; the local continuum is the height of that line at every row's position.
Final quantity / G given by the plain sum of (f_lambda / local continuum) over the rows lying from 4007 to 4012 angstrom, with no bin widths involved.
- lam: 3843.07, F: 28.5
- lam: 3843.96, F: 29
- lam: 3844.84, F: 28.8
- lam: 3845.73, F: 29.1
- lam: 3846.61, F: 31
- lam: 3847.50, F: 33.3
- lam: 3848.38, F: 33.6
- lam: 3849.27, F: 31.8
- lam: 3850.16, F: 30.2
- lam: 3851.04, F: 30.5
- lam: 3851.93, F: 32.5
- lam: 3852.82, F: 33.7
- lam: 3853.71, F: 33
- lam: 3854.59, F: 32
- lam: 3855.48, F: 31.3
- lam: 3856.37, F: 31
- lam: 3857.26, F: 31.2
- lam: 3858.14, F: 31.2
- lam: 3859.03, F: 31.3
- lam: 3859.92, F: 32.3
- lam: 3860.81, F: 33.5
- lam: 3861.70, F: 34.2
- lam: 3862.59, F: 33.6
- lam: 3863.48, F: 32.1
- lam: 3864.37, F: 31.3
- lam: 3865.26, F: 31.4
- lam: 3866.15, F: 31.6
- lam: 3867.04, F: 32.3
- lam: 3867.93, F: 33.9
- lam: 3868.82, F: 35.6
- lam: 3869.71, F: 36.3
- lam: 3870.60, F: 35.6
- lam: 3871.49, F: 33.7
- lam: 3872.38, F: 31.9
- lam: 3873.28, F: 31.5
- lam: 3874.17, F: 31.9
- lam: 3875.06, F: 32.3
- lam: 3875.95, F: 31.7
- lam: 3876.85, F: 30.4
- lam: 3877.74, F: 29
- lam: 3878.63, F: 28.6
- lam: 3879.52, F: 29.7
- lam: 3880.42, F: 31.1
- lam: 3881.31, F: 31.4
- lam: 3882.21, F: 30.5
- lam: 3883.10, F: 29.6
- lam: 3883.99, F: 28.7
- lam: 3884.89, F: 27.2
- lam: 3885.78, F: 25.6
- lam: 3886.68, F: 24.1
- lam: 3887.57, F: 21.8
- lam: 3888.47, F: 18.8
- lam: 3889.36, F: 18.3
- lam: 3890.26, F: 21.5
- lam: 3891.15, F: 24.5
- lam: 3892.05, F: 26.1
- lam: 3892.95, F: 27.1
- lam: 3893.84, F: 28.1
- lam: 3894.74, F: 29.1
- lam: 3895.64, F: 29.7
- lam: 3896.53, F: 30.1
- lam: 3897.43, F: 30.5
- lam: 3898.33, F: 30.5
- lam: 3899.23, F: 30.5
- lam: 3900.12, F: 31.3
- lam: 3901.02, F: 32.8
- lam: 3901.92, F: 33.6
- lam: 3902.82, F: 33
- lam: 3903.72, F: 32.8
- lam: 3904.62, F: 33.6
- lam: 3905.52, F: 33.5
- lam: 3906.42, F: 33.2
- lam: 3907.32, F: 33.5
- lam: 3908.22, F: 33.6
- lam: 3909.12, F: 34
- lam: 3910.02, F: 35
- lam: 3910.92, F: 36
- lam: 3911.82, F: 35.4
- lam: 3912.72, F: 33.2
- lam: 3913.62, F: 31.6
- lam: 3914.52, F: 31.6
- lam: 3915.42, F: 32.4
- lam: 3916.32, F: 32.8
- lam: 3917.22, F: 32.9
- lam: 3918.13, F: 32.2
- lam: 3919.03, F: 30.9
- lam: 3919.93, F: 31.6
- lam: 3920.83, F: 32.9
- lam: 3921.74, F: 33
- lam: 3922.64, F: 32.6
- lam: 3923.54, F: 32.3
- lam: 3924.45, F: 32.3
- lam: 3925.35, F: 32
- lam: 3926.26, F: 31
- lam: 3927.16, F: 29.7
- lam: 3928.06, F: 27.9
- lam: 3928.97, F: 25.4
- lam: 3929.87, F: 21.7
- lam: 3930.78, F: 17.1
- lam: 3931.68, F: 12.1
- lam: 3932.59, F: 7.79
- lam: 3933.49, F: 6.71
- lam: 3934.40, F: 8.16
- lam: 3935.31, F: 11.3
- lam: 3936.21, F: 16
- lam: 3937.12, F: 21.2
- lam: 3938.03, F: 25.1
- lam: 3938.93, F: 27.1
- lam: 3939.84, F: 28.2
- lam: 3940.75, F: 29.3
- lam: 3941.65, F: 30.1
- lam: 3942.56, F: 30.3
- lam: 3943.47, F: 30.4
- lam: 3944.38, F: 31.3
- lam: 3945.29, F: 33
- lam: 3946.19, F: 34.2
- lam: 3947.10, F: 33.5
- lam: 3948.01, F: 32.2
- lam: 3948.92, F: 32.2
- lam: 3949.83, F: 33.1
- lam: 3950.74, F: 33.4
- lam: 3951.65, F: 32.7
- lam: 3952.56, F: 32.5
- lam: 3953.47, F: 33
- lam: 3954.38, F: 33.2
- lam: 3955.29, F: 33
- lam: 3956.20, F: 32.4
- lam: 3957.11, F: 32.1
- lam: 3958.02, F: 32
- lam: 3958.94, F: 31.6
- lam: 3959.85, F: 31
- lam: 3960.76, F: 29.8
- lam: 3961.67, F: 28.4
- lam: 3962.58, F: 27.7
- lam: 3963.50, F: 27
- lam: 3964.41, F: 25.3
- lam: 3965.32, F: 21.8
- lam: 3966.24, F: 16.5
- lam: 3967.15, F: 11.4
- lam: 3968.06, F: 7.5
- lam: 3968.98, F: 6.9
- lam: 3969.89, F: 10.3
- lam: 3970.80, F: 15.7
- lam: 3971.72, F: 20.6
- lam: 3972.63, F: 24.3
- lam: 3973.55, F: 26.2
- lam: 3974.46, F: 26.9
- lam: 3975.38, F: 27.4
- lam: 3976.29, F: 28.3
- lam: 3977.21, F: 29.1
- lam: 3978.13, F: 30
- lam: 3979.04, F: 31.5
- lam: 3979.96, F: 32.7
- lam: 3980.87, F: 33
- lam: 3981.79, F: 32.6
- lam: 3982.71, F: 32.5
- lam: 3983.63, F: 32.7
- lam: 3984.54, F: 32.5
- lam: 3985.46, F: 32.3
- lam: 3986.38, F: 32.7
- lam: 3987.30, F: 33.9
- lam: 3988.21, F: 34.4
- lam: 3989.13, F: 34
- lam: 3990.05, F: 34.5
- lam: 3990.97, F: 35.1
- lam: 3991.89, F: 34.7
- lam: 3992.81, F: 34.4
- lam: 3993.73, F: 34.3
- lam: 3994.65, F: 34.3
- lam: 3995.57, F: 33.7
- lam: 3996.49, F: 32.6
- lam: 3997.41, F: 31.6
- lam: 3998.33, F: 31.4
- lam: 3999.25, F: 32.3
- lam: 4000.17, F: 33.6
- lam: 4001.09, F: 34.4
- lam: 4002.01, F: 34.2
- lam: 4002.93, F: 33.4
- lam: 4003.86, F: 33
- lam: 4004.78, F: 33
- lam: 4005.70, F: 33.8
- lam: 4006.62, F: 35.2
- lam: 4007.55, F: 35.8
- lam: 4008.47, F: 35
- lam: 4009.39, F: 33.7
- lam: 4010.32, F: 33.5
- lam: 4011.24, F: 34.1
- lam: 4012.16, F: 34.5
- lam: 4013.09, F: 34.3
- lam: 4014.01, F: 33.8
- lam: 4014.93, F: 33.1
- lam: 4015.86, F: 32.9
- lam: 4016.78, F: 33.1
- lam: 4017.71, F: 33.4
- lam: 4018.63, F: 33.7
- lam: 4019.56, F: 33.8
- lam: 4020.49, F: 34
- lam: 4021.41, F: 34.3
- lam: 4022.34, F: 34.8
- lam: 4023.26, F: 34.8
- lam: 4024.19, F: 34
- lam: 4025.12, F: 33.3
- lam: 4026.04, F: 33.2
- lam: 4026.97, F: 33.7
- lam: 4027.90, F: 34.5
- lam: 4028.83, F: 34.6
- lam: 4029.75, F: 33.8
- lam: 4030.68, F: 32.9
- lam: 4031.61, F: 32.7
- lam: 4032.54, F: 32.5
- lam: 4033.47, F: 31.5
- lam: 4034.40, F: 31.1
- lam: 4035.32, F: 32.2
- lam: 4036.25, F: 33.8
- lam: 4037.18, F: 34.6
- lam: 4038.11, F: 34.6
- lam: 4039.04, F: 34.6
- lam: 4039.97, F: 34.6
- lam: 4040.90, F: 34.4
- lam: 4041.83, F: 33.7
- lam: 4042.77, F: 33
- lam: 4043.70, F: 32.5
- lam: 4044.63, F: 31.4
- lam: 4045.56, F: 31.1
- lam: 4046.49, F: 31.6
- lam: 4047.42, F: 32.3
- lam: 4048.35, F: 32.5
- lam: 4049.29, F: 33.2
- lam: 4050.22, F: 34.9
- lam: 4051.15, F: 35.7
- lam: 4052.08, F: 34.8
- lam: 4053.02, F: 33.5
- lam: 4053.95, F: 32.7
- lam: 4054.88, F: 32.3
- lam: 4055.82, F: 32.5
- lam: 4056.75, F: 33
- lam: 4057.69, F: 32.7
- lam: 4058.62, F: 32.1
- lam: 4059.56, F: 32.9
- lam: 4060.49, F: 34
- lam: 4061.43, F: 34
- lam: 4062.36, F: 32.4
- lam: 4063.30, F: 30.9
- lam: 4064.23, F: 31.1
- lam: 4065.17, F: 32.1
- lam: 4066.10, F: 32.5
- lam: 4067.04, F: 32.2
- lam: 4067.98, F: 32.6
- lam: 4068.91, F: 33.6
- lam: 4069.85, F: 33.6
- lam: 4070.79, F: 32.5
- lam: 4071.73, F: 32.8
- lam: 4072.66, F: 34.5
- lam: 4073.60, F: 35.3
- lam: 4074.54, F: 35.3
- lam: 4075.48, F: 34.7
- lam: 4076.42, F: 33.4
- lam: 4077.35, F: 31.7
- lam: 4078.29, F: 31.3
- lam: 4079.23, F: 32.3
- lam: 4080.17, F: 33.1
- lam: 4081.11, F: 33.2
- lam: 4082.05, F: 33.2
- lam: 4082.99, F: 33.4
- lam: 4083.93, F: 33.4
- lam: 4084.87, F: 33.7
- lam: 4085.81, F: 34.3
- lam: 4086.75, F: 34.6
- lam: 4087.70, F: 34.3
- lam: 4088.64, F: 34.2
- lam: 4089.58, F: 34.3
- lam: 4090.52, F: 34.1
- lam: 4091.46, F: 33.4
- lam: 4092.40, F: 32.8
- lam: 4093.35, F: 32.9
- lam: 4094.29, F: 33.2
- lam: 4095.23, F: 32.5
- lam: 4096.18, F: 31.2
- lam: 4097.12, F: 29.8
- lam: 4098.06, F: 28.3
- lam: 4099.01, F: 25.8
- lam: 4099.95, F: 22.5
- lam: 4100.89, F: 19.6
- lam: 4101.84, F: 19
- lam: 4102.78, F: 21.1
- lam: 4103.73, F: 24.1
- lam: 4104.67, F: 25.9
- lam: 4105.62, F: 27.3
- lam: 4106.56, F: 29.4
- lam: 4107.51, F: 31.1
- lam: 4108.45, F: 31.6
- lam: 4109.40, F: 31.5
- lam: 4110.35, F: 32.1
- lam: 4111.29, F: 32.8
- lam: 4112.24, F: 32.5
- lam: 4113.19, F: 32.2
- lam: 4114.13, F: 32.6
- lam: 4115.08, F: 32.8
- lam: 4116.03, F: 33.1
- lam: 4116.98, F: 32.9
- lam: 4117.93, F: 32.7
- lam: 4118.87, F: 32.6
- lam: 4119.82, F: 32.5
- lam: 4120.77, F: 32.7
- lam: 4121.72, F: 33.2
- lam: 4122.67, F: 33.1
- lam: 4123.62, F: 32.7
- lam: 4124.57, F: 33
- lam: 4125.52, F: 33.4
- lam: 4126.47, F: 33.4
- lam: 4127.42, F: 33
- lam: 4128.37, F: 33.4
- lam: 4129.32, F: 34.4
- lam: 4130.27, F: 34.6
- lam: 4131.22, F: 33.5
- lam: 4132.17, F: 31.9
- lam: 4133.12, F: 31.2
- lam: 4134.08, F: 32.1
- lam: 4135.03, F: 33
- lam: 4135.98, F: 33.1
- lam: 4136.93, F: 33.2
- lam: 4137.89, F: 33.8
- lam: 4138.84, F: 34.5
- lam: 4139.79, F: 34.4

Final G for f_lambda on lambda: 5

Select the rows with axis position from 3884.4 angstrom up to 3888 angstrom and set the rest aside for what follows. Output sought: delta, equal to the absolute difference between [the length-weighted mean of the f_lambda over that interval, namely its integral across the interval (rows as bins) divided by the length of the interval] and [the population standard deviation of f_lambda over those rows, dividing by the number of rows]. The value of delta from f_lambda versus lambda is 22.7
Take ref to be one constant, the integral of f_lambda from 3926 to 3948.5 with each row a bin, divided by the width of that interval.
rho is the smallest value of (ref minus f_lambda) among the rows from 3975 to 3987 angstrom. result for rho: -9.0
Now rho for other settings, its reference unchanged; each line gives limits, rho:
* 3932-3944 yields -6.4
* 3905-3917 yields -12.0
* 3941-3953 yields -10.2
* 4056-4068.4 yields -10.0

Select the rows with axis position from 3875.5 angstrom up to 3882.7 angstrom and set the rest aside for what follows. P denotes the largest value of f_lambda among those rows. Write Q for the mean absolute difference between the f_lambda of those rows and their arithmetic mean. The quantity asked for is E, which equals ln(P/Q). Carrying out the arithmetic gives 3.6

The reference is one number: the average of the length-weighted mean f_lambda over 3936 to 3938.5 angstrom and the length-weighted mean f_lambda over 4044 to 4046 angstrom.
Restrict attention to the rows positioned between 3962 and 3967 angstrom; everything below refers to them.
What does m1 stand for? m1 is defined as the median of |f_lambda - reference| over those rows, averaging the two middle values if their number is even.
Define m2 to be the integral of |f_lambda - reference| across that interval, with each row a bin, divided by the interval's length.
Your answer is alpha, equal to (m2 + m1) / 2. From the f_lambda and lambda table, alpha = 2.8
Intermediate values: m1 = 1.4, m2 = 4.2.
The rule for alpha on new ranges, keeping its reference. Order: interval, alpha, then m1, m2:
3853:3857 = 5.4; 5.3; 5.6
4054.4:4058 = 6.3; 6.3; 6.3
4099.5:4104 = 5.2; 5.2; 5.2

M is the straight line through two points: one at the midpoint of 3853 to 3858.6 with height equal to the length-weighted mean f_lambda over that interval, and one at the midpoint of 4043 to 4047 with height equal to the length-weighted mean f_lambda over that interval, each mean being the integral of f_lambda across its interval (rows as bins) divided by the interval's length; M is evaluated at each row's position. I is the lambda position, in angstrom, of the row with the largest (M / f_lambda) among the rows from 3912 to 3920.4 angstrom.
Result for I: 3919.03 angstrom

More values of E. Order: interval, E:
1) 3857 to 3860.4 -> 4.4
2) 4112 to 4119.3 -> 5.1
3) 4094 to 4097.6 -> 3.3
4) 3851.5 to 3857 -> 3.7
